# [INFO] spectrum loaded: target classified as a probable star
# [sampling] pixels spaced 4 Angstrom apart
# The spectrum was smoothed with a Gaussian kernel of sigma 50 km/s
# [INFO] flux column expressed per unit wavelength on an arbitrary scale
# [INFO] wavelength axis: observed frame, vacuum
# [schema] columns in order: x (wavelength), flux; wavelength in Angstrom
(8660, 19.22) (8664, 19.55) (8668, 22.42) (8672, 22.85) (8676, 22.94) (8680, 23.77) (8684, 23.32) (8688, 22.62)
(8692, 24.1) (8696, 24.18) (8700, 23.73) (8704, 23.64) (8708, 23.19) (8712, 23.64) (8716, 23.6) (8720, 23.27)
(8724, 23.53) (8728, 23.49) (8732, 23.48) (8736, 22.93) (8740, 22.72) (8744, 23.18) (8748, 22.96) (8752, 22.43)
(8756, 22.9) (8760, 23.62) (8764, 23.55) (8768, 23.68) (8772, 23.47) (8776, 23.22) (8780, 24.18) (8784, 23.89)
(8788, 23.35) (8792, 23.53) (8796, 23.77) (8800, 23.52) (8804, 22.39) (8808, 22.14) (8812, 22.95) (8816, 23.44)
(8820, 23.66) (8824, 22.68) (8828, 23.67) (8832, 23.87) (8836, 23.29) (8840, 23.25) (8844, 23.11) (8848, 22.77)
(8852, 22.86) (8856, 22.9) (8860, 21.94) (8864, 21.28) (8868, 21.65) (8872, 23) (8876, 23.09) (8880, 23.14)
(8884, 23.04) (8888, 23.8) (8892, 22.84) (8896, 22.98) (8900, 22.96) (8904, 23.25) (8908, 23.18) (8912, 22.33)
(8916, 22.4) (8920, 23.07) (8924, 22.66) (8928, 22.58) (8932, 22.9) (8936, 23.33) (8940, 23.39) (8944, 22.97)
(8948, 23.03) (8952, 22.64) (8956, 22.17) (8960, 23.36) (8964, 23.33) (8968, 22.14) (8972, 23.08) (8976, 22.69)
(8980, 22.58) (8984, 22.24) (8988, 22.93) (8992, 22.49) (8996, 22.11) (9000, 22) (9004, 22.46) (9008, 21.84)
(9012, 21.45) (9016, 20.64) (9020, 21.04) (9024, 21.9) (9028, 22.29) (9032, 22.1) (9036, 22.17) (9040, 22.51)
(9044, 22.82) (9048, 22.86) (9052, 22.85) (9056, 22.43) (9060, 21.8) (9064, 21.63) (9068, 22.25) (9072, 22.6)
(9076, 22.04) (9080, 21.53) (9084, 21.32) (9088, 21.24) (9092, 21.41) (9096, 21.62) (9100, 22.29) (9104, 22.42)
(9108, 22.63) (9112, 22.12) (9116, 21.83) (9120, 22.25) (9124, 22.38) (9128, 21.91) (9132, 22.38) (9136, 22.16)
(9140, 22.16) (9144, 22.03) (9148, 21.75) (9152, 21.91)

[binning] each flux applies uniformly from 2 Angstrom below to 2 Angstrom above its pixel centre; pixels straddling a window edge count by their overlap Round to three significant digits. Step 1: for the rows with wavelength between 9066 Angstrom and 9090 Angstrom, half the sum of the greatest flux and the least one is 21.9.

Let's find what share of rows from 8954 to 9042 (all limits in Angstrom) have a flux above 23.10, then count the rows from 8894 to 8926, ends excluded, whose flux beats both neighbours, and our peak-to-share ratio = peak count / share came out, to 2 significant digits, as 22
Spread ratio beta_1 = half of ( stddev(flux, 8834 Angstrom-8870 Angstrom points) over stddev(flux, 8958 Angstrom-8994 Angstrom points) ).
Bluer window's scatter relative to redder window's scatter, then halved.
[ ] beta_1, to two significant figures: 0.84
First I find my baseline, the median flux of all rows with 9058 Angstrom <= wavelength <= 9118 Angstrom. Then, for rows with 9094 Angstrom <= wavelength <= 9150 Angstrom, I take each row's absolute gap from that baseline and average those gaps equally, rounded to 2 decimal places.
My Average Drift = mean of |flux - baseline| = 0.35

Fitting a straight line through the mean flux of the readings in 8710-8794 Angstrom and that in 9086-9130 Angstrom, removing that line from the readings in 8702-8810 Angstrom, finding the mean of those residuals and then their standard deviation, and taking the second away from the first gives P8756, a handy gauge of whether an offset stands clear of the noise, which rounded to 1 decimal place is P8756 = -0.5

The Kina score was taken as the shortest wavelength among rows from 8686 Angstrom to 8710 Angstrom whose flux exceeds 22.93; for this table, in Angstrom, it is 8692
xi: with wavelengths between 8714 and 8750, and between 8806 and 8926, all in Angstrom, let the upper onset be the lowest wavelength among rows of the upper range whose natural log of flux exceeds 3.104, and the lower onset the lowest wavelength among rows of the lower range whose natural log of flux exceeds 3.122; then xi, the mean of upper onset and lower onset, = 8764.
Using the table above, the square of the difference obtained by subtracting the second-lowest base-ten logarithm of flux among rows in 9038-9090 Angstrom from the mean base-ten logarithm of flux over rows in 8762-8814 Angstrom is 0.0016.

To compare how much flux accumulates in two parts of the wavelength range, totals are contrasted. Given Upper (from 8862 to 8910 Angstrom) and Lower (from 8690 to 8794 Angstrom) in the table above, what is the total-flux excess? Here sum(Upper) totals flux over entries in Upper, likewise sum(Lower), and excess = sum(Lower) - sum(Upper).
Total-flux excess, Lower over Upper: 335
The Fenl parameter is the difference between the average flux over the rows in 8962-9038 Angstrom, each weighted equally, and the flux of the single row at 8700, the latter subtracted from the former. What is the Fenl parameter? -1.5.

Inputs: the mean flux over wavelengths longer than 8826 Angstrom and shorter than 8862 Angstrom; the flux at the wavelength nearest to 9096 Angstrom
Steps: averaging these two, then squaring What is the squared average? 499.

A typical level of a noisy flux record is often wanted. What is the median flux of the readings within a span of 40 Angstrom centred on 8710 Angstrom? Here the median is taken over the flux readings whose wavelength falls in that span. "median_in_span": 23.6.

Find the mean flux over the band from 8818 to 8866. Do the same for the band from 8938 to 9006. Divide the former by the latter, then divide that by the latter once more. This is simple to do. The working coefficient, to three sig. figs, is 0.0446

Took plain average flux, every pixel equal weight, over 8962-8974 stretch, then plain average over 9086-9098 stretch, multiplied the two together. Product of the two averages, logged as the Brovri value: 490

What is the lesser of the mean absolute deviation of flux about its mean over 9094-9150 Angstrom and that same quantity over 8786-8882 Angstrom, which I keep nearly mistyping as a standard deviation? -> 0.22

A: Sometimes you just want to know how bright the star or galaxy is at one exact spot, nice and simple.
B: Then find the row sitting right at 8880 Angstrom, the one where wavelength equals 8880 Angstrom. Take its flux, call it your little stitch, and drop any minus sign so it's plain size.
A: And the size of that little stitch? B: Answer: 23.1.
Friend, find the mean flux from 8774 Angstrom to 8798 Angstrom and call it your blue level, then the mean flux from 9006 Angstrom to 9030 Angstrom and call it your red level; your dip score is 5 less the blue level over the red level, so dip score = 3.90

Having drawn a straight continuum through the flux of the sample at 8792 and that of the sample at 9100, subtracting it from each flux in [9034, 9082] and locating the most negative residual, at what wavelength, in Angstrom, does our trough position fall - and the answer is 9080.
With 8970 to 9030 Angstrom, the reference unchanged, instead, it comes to 9016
